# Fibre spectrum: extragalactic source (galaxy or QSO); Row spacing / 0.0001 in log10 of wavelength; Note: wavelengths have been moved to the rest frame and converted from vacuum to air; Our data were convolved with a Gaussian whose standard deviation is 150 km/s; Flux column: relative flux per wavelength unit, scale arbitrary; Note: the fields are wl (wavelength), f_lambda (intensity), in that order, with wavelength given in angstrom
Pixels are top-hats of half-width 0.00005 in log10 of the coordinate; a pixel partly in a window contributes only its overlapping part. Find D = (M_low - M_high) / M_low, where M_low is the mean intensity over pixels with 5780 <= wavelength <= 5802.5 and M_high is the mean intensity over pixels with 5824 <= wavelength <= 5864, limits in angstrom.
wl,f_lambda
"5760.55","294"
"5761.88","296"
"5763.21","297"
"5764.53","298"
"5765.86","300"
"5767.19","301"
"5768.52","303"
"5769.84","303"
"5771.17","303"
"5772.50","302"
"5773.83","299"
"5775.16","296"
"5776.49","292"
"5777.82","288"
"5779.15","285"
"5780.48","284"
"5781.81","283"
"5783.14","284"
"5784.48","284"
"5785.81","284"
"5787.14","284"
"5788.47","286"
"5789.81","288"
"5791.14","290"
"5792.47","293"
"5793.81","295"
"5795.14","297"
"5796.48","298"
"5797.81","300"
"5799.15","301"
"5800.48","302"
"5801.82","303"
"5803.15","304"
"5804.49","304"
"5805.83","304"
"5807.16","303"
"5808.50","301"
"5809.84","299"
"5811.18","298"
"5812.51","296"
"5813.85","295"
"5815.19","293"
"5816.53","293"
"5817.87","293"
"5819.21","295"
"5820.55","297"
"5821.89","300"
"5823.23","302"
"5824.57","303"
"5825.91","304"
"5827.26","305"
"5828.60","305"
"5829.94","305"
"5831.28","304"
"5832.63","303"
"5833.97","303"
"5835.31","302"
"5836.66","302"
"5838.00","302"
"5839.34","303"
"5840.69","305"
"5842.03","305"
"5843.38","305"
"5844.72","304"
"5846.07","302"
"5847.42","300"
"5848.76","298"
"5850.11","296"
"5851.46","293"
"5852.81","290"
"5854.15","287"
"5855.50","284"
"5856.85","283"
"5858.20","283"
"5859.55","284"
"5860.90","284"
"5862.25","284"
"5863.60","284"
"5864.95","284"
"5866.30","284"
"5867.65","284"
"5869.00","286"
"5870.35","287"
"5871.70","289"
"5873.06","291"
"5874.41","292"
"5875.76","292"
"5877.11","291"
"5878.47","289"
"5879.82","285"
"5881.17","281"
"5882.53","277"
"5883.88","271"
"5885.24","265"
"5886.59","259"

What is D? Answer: -0.02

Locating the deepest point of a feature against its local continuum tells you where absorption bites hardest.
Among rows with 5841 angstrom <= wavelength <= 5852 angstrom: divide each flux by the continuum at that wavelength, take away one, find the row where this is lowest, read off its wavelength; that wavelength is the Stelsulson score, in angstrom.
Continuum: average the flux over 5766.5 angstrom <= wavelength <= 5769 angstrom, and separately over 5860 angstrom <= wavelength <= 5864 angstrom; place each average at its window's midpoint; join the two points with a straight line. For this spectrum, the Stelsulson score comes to 5851.46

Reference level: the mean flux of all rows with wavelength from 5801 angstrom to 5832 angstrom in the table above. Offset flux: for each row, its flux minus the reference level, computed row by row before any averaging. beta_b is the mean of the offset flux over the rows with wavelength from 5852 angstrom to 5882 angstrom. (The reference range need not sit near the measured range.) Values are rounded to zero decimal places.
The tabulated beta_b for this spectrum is -14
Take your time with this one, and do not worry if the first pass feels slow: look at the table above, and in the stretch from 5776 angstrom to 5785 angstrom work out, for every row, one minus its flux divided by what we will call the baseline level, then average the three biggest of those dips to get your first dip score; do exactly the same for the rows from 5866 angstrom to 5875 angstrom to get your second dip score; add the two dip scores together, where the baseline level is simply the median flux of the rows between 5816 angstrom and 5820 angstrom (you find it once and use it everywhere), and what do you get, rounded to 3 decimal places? 0.060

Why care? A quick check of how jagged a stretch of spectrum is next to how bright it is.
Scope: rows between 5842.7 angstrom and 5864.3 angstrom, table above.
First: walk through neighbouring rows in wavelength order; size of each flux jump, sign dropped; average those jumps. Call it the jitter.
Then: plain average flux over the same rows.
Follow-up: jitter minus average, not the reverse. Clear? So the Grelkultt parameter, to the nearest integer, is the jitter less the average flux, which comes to -290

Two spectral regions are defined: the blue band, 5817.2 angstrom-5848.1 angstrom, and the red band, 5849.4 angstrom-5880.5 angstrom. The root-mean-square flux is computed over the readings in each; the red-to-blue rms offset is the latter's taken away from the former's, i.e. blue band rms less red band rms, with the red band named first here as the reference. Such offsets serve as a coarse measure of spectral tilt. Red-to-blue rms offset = 15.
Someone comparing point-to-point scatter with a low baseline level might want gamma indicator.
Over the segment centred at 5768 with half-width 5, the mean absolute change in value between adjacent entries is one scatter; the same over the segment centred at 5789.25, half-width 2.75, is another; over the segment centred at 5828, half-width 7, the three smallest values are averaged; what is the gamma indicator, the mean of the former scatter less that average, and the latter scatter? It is -149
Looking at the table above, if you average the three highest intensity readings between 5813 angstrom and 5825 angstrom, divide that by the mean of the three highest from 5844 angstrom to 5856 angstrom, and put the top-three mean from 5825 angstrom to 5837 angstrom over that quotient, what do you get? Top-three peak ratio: 305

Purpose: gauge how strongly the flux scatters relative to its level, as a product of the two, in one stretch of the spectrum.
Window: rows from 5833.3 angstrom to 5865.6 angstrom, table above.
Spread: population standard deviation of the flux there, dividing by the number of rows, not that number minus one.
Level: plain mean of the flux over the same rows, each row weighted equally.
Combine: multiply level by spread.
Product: 2578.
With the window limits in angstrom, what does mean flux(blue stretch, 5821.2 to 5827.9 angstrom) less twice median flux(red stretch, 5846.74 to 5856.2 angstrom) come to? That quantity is -283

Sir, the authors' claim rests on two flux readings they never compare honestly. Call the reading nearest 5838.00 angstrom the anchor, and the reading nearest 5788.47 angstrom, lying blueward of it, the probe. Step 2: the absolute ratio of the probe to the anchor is 0.95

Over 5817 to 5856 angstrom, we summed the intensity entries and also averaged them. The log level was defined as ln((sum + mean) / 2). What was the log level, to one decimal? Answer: 8.4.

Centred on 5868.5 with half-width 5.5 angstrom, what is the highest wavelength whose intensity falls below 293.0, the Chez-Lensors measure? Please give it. 5873.06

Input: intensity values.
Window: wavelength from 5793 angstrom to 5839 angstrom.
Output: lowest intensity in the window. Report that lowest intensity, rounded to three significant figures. 293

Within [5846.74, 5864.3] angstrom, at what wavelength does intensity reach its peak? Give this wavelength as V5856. 5847.42 angstrom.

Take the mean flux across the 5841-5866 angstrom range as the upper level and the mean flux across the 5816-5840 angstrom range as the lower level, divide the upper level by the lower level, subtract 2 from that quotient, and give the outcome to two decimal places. -1.03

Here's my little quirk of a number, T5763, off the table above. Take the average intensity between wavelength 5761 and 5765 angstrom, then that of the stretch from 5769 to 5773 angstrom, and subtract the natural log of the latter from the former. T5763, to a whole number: 291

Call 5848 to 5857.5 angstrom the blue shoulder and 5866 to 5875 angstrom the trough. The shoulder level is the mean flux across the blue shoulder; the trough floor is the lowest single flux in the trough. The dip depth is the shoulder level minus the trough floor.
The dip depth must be 6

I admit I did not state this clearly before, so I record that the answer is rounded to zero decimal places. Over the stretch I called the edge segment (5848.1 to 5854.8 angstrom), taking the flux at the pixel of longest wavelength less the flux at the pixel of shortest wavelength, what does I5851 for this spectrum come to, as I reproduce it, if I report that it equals -11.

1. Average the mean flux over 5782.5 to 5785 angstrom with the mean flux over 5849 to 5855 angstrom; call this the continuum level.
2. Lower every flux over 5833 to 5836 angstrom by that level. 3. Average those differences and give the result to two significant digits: 15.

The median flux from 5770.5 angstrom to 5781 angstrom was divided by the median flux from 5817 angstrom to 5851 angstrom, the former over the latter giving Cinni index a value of 0.970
